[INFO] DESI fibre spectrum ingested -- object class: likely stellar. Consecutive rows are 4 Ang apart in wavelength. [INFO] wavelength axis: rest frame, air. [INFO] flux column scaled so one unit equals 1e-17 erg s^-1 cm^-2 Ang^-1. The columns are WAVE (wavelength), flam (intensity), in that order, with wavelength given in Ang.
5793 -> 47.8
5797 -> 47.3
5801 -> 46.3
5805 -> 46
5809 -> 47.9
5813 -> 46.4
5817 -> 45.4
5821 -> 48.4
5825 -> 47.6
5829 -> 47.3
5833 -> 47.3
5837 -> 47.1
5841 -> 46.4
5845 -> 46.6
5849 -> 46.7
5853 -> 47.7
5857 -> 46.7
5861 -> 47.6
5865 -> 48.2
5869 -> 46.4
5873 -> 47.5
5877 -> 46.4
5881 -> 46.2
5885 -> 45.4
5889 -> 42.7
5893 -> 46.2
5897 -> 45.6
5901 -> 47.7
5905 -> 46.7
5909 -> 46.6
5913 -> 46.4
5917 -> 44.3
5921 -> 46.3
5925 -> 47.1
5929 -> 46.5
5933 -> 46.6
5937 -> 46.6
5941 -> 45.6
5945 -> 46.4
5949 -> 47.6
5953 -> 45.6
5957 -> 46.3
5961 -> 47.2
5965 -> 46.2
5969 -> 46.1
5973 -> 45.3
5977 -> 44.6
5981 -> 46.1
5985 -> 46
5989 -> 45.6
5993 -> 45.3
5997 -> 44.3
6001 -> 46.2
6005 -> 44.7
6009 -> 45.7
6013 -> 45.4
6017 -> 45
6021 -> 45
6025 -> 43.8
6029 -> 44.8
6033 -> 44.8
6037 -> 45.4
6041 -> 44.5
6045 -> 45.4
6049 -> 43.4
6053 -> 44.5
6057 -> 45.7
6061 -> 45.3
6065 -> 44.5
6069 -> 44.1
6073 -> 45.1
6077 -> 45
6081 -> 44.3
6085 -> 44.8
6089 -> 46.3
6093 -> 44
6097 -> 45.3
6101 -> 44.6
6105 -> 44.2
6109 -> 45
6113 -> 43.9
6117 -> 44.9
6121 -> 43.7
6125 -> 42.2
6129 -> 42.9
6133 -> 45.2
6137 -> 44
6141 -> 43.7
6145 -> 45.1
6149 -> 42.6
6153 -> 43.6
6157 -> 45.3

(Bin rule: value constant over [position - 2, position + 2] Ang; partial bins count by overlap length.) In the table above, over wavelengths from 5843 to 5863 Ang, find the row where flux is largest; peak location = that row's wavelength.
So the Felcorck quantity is 5853 Ang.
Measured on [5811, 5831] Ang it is 5821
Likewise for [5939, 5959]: 5949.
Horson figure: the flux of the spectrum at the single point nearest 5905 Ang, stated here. 46.7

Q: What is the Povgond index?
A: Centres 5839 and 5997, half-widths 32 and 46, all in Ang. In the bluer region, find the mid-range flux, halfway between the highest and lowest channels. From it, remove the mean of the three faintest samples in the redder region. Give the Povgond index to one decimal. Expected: 2.7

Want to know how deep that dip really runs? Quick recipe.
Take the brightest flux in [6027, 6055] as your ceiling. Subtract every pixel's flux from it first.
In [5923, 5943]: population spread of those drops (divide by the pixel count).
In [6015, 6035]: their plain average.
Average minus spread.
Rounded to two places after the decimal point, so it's 0.23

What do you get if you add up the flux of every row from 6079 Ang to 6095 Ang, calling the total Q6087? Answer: 179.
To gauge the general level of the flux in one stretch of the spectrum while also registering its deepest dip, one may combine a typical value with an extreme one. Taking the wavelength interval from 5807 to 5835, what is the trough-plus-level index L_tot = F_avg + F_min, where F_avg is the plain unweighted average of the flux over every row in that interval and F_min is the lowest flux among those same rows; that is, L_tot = 93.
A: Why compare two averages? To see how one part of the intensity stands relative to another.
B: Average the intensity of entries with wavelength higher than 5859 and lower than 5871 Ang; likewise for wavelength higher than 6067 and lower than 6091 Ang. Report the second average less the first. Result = -2.5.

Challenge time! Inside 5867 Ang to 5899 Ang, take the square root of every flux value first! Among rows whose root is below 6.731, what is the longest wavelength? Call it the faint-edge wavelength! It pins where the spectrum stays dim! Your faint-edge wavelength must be 5889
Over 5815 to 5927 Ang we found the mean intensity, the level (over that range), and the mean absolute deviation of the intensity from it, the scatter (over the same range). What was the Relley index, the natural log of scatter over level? -4.05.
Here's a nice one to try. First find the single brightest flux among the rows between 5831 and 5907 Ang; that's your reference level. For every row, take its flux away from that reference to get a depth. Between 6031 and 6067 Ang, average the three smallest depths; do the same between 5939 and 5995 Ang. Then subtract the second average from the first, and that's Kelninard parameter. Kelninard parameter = 1.6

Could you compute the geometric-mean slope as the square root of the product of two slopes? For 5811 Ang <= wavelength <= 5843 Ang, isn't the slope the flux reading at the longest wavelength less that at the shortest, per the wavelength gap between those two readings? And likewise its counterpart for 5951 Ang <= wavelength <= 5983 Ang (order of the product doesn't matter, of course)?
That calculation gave 0.000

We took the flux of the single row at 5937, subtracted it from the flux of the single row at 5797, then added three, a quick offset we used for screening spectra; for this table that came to 3.7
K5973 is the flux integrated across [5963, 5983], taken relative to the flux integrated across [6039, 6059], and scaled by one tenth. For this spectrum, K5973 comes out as 0.102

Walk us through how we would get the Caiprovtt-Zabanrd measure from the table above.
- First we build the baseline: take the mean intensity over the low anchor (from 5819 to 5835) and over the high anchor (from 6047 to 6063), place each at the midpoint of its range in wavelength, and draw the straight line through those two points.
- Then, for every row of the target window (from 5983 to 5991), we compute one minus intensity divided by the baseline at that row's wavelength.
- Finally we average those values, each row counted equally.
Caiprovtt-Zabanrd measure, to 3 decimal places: -0.004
